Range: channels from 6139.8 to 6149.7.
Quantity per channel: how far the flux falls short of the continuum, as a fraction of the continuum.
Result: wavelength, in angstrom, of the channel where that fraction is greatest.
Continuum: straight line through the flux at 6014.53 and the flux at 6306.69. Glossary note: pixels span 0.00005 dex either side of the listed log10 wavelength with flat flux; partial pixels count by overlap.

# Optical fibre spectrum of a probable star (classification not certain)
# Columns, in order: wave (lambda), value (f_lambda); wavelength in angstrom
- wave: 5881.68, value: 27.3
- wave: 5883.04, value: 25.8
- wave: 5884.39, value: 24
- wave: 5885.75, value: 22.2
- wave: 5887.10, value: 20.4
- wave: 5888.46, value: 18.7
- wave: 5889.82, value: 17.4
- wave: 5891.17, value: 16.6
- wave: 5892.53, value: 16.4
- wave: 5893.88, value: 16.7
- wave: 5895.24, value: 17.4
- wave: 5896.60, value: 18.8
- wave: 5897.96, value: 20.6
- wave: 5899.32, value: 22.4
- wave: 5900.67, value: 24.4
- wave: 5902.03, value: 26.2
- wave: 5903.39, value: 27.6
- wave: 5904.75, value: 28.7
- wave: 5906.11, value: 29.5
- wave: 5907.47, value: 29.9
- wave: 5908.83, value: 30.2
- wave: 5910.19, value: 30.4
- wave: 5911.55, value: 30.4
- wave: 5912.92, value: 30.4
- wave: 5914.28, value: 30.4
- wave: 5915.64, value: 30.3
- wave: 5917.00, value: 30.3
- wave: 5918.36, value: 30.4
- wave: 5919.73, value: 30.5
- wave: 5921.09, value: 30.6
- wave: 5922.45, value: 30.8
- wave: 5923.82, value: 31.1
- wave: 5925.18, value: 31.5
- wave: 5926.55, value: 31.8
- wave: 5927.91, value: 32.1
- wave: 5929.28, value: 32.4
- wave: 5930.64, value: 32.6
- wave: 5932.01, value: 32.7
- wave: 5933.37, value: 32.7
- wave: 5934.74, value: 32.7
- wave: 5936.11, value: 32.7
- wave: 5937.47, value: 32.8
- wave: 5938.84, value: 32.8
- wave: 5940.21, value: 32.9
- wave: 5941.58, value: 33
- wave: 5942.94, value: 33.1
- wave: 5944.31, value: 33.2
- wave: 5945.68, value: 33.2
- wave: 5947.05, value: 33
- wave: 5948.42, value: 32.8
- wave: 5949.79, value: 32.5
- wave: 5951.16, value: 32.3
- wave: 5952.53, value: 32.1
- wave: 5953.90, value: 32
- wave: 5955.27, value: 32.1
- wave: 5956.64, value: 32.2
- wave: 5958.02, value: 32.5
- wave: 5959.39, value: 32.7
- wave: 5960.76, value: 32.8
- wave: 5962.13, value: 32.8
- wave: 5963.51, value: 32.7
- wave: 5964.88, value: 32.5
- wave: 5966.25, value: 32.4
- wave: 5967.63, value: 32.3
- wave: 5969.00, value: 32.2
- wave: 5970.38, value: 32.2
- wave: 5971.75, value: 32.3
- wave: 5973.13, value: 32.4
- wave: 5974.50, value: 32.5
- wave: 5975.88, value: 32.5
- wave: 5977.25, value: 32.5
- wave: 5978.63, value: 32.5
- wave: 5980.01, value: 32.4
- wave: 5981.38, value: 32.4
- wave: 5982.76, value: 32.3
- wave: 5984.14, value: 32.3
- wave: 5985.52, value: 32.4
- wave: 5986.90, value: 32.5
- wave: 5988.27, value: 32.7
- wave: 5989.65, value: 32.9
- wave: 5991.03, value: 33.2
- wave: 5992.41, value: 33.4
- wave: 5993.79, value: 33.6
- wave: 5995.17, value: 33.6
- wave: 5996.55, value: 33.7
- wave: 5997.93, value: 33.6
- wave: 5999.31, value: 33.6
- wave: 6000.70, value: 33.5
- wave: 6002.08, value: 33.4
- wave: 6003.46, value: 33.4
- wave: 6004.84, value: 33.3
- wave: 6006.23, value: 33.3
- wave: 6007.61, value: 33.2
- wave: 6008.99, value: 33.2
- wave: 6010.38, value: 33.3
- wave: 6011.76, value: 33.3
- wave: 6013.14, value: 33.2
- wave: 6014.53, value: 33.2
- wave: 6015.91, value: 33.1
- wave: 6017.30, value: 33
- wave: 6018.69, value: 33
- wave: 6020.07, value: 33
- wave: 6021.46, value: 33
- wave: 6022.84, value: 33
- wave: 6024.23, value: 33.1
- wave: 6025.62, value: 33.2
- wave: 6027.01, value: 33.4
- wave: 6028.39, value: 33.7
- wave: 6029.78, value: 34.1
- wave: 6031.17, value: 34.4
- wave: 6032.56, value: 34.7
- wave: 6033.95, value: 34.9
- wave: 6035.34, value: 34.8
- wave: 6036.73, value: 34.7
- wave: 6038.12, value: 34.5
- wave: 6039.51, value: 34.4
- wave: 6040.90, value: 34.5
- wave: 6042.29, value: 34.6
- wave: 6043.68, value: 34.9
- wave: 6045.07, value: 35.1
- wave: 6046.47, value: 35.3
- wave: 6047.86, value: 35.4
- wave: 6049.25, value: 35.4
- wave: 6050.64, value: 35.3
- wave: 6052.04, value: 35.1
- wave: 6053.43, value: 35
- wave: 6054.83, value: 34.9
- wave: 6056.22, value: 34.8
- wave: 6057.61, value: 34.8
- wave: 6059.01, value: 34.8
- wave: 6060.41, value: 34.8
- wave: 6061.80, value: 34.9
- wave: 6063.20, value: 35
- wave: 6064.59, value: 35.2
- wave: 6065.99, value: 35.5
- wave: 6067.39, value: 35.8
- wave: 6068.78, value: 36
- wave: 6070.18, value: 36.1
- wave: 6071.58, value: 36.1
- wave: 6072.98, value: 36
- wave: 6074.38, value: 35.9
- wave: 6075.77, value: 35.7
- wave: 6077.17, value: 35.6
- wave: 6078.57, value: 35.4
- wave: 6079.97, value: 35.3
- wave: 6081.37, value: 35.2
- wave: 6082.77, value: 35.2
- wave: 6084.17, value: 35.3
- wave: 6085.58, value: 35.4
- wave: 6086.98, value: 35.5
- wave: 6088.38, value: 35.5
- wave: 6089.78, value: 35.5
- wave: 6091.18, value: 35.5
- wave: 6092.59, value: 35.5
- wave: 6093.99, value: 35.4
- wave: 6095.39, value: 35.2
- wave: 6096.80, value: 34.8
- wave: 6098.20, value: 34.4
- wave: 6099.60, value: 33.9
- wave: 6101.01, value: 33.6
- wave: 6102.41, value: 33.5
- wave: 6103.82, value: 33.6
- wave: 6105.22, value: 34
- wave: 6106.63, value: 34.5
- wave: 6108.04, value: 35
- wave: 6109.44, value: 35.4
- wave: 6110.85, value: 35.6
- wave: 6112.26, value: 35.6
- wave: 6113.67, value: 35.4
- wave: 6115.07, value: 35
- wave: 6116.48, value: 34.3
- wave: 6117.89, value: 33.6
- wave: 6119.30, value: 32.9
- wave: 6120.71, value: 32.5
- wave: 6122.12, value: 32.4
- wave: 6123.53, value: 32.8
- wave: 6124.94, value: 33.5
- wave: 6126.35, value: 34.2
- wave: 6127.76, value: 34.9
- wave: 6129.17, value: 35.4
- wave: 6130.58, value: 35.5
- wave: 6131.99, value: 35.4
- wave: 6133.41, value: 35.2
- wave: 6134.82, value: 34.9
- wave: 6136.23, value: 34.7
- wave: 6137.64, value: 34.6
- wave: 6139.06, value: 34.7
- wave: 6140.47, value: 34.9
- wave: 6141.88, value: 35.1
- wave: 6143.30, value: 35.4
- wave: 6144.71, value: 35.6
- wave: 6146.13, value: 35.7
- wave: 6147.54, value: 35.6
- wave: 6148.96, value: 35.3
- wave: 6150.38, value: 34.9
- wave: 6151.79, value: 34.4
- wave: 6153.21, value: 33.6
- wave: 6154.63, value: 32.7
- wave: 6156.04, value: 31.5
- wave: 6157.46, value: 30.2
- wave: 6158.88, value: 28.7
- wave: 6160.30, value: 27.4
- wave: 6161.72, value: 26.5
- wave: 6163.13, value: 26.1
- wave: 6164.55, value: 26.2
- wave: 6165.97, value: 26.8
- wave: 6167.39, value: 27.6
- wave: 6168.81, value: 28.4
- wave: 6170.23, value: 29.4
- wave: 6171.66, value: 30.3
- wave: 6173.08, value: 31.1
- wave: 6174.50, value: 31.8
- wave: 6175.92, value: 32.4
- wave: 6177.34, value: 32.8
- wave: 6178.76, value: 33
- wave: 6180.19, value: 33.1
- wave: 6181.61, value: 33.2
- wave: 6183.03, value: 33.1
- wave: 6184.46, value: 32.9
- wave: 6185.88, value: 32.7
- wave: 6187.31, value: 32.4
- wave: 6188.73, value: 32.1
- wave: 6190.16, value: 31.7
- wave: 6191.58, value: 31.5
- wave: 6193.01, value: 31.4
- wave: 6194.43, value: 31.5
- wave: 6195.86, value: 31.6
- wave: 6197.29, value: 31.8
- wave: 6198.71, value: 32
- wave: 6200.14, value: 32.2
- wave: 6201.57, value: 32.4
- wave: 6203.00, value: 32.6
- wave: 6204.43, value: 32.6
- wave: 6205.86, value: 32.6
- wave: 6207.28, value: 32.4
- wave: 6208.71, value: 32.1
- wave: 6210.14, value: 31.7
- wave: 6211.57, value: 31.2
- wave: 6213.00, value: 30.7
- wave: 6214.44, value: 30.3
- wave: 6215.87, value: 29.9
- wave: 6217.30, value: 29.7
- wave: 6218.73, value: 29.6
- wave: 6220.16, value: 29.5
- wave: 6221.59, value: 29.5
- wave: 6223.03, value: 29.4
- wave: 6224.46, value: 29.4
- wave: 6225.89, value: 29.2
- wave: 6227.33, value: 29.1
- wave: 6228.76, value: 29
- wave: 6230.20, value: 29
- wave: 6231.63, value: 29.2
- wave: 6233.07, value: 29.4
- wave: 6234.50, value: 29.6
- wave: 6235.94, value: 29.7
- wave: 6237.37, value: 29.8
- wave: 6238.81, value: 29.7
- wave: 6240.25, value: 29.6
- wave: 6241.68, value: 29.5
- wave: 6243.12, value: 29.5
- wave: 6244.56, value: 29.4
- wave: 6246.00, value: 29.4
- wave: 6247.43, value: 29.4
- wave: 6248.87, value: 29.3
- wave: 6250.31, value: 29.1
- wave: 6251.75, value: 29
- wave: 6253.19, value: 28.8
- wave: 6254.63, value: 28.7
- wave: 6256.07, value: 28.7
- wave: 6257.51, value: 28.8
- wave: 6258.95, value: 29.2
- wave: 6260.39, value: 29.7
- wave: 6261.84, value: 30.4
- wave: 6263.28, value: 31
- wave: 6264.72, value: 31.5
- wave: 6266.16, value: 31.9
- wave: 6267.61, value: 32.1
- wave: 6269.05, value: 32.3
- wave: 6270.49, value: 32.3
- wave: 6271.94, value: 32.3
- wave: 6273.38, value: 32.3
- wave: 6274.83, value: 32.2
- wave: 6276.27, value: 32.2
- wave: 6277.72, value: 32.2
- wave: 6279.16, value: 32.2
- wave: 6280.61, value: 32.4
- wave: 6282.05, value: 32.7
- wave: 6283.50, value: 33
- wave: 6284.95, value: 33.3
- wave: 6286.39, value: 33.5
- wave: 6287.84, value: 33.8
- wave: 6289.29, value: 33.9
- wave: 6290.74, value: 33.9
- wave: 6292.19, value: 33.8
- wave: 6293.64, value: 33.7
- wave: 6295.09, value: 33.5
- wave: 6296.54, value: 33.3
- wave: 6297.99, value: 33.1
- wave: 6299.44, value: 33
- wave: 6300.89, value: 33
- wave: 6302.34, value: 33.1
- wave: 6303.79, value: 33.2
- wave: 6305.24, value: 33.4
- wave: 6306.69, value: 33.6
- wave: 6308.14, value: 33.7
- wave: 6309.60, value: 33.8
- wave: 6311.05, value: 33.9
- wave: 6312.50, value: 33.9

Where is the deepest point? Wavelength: 6140.47 angstrom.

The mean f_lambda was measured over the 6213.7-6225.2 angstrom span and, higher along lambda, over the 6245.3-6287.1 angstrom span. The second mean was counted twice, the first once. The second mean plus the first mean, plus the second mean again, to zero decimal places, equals 92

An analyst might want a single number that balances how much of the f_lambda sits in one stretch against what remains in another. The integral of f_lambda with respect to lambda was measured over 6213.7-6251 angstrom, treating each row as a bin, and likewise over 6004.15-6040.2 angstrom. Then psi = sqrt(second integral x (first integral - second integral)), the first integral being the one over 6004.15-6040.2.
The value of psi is 352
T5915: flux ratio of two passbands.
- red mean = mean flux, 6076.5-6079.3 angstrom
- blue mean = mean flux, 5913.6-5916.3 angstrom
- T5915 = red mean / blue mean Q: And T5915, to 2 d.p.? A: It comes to 1.17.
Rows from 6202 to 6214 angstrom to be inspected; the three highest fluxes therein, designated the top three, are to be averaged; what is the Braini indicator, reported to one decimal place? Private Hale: 32.6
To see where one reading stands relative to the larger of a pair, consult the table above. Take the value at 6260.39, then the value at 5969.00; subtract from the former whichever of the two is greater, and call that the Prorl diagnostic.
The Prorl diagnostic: -2.5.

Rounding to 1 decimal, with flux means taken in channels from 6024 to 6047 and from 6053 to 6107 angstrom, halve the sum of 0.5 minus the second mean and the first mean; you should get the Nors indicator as -0.1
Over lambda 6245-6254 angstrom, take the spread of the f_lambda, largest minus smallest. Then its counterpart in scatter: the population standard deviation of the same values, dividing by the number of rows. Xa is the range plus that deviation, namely 1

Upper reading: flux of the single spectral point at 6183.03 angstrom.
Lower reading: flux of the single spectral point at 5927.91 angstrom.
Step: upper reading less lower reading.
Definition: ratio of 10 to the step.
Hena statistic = 10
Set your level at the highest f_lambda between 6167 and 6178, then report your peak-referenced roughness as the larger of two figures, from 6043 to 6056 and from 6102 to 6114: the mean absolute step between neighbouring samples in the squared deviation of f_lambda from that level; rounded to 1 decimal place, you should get 1.1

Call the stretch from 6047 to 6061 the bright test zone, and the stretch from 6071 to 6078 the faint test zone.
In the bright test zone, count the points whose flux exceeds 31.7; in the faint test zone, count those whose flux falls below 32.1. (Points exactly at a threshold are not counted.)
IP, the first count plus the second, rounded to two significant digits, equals 10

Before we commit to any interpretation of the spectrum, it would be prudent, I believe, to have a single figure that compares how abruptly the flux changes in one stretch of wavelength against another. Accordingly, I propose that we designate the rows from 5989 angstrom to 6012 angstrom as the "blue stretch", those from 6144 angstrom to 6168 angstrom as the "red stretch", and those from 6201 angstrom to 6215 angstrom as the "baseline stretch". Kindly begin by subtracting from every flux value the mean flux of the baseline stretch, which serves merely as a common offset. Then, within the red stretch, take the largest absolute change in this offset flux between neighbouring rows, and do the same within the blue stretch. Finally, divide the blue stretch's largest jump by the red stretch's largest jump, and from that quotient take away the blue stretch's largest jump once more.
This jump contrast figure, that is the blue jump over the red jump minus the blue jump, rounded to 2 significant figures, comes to -0.10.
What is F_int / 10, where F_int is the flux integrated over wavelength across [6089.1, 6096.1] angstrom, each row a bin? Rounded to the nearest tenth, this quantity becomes 24.8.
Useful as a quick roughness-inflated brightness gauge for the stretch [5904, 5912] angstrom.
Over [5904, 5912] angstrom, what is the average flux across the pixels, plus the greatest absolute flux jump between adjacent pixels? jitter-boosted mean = 30.6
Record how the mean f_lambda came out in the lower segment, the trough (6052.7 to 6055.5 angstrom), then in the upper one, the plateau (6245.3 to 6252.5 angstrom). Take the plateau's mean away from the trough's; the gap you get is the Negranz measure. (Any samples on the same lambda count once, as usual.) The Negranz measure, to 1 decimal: 5.7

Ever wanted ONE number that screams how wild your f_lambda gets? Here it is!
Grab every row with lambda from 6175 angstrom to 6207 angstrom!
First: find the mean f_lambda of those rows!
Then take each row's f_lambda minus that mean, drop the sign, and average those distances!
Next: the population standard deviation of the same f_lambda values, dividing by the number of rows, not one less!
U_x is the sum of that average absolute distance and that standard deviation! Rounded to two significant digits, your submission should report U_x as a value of 1.0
